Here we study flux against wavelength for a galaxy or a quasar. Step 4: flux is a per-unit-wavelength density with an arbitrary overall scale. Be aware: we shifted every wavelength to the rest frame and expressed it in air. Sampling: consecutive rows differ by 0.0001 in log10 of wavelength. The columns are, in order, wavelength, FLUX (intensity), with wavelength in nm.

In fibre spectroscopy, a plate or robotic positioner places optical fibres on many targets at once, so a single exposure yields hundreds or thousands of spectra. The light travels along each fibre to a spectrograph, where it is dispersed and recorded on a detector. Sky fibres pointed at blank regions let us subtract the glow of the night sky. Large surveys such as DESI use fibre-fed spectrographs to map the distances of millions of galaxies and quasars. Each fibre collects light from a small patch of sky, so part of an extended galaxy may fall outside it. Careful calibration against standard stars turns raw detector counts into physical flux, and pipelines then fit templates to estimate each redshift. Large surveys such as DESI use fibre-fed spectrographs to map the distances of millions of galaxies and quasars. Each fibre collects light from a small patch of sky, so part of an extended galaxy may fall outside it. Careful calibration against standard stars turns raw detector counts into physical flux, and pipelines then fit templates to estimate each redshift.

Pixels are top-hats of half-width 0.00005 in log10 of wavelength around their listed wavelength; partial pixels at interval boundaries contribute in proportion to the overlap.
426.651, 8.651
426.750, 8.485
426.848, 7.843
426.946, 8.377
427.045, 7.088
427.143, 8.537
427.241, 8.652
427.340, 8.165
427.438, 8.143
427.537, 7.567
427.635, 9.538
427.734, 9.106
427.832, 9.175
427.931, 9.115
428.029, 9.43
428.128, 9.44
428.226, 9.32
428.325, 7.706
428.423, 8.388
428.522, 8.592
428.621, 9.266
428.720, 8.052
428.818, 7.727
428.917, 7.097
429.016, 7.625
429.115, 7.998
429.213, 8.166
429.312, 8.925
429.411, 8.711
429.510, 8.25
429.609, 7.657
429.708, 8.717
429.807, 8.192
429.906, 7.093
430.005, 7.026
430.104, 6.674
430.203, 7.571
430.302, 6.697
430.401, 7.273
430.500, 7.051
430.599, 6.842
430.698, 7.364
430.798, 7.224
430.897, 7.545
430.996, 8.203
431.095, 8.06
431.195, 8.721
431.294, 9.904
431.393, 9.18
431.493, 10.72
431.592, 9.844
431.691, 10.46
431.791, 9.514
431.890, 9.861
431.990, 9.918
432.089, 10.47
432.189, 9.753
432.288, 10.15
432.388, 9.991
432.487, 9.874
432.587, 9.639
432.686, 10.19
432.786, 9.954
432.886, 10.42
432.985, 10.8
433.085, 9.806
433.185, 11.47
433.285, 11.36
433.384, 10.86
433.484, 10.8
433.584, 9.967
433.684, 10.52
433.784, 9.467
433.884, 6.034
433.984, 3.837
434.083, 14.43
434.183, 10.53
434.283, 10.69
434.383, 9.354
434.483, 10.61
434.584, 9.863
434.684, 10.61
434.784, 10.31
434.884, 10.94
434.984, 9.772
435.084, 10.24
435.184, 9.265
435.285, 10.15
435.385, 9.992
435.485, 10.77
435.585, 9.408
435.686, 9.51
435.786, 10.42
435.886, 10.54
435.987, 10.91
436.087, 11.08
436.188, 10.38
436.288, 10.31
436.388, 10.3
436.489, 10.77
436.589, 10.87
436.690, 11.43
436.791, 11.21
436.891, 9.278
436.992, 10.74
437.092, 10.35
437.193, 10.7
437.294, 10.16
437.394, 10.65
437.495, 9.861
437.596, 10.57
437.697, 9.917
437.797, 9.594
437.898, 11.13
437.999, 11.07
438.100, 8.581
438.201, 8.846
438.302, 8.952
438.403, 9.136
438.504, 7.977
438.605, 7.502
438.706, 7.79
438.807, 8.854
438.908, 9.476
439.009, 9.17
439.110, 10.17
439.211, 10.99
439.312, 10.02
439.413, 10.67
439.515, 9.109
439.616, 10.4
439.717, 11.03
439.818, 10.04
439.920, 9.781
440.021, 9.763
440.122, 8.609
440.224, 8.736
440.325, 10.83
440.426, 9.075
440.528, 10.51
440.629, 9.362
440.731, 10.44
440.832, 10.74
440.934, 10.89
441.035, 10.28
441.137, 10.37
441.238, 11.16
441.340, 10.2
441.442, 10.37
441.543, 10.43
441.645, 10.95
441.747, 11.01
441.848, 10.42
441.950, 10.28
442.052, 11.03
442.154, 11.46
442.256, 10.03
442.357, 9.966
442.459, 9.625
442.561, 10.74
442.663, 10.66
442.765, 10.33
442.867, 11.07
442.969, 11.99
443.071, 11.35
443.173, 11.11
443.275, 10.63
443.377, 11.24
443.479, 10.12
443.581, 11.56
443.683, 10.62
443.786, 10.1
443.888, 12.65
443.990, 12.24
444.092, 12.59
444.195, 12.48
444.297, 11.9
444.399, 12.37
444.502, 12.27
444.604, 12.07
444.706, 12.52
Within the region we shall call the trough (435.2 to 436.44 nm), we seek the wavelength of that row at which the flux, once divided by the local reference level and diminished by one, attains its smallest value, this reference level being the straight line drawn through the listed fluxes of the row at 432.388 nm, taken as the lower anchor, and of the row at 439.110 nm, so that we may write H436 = 435.585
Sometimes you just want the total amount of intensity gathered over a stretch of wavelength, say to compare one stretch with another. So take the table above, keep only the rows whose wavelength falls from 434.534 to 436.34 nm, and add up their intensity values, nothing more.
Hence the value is 184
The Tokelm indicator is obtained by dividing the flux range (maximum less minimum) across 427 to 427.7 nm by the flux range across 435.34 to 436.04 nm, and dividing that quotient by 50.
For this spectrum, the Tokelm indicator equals 0.033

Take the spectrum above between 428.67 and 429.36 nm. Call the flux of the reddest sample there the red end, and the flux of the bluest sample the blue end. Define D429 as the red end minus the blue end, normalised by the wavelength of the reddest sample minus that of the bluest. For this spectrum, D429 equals 1.5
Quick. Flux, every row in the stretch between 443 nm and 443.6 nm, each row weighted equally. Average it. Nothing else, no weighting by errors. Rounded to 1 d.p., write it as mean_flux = 11.0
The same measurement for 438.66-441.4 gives 9.9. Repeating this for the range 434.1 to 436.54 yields 10.3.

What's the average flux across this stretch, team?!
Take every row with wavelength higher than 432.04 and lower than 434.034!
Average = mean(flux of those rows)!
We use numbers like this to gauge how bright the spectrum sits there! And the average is 9.8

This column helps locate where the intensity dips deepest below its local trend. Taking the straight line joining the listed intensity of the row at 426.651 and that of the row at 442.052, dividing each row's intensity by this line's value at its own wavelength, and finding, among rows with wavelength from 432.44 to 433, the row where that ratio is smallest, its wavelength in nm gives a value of 432.587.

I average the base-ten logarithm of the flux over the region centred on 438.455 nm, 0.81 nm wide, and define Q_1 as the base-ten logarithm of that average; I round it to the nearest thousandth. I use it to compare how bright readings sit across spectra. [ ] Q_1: -0.033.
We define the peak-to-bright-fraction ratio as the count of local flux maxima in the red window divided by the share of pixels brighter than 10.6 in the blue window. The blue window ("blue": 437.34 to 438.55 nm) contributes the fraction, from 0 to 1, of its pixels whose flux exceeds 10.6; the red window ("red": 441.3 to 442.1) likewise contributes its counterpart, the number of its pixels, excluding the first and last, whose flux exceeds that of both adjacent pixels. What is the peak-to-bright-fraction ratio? 4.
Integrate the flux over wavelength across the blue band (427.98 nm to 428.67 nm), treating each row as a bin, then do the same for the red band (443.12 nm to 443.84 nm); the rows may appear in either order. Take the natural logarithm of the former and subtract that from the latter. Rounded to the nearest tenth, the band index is 5.9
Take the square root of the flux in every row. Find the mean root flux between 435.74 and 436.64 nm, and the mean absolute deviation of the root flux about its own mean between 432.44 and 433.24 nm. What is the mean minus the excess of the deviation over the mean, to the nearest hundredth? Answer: 6.44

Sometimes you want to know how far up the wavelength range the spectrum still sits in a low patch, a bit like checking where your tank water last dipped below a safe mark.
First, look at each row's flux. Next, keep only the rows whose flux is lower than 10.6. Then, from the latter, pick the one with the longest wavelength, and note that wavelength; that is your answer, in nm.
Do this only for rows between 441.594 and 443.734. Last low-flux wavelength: 443.479 nm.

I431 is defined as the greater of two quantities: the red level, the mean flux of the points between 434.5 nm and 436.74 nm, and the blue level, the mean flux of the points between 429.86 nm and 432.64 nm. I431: 10.4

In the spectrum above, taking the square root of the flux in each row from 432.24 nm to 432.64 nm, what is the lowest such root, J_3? 3.10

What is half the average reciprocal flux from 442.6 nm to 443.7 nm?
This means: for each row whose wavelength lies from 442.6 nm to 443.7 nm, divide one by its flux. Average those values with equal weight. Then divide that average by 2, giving 0.0457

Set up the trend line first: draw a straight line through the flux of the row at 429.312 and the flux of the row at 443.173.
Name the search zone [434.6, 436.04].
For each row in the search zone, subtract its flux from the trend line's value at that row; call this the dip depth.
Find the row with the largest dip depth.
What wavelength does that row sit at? 435.184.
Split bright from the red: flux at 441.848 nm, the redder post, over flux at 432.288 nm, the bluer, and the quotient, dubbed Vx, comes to 1.03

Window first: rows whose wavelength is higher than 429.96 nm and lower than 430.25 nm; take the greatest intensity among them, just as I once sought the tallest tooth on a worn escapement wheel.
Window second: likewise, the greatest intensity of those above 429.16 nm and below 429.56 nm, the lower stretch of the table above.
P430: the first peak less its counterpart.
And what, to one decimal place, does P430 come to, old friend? -1.4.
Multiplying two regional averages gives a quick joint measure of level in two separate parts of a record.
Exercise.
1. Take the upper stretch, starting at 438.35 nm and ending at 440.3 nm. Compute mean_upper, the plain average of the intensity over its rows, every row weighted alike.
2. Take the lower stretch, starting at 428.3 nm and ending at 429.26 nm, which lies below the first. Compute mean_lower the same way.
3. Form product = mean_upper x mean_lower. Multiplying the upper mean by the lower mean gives 76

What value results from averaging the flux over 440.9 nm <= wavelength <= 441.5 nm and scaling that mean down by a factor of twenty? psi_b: 0.527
